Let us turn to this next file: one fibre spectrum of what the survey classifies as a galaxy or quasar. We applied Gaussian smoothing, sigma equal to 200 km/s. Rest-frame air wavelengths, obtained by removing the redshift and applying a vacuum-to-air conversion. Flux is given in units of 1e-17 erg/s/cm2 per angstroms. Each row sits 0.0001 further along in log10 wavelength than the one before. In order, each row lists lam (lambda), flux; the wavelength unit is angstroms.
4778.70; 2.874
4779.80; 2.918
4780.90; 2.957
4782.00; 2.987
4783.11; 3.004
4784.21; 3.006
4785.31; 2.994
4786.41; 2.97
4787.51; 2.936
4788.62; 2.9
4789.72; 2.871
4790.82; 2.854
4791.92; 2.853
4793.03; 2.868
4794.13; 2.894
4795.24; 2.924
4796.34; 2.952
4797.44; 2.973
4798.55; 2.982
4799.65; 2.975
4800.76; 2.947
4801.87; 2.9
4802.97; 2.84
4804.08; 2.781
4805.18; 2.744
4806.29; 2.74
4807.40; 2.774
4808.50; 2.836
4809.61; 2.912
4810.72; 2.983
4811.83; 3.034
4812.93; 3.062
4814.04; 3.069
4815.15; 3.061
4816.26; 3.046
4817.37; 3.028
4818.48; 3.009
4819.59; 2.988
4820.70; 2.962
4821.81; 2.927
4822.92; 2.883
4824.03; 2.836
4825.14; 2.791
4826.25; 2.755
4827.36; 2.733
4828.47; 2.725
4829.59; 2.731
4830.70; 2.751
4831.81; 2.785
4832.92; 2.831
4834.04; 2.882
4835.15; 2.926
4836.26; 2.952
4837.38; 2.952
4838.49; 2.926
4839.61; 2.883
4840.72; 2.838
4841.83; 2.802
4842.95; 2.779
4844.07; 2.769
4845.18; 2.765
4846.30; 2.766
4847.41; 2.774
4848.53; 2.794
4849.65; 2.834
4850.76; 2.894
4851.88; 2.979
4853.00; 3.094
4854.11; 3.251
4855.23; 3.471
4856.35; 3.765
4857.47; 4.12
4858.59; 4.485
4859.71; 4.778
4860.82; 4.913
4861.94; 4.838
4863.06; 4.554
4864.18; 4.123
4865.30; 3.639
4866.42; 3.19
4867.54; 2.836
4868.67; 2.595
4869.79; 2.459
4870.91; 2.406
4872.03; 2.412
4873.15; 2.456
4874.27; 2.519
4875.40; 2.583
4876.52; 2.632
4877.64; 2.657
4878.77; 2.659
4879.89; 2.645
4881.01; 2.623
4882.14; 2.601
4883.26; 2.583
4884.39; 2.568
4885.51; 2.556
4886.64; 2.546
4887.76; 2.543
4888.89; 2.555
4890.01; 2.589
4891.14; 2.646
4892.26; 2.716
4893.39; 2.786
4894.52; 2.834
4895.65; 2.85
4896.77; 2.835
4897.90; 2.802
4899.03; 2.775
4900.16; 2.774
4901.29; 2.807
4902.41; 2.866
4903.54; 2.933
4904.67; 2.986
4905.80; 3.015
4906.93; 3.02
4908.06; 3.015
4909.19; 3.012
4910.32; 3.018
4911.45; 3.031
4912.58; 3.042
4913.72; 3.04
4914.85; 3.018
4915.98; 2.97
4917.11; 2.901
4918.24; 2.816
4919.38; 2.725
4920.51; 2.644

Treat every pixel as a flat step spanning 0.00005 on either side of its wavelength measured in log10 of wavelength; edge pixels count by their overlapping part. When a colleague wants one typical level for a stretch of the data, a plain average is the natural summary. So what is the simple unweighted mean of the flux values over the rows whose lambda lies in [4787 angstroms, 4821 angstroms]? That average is 2.93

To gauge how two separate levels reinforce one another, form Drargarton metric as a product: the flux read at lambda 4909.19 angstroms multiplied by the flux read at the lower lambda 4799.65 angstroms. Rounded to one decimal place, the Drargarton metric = 9.0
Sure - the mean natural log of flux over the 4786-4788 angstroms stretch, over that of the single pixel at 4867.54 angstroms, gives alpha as 1.04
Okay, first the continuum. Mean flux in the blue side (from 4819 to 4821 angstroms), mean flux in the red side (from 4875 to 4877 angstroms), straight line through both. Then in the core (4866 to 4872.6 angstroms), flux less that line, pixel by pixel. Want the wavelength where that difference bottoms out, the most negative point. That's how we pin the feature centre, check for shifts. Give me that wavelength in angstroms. 4870.91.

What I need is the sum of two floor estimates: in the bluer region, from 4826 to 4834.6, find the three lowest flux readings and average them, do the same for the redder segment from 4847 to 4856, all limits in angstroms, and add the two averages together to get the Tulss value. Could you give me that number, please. 5.53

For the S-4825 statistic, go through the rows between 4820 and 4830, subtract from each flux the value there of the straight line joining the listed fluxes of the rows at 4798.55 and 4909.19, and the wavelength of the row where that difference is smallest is 4828.47 angstroms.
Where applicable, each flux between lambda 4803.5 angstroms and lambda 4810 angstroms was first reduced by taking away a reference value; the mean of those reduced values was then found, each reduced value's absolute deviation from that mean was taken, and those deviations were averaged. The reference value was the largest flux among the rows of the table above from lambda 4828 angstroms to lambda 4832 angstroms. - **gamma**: 0.051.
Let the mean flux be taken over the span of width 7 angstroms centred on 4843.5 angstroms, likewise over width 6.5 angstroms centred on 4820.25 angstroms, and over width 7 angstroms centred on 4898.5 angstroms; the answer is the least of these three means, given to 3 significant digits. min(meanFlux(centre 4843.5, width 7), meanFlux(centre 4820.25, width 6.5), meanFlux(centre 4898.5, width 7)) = 2.79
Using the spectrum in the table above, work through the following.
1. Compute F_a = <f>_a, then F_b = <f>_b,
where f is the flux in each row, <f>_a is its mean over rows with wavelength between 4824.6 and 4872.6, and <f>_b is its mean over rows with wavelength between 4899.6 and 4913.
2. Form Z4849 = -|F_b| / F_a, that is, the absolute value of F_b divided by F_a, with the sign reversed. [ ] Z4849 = -0.94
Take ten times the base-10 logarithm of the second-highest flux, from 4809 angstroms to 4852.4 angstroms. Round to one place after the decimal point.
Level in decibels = 4.9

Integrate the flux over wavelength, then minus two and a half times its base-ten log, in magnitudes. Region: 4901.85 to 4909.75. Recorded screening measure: -3.43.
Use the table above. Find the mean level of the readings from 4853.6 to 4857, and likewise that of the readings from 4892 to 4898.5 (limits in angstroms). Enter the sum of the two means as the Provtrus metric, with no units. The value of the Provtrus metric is 6.3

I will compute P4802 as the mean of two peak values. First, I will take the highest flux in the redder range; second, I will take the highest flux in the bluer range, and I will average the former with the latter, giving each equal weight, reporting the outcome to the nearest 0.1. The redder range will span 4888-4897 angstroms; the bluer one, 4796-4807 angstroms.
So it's 2.9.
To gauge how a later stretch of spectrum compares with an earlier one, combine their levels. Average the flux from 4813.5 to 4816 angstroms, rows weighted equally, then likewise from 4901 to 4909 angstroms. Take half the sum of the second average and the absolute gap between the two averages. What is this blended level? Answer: 1.53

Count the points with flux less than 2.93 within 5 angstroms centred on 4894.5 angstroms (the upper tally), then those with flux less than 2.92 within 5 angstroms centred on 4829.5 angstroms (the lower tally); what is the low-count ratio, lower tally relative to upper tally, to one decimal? 1.0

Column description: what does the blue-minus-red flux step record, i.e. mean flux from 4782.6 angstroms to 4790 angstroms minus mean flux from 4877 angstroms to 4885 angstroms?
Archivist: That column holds 0.3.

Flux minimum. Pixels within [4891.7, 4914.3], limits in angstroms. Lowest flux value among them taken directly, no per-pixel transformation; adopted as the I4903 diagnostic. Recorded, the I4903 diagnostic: 2.716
